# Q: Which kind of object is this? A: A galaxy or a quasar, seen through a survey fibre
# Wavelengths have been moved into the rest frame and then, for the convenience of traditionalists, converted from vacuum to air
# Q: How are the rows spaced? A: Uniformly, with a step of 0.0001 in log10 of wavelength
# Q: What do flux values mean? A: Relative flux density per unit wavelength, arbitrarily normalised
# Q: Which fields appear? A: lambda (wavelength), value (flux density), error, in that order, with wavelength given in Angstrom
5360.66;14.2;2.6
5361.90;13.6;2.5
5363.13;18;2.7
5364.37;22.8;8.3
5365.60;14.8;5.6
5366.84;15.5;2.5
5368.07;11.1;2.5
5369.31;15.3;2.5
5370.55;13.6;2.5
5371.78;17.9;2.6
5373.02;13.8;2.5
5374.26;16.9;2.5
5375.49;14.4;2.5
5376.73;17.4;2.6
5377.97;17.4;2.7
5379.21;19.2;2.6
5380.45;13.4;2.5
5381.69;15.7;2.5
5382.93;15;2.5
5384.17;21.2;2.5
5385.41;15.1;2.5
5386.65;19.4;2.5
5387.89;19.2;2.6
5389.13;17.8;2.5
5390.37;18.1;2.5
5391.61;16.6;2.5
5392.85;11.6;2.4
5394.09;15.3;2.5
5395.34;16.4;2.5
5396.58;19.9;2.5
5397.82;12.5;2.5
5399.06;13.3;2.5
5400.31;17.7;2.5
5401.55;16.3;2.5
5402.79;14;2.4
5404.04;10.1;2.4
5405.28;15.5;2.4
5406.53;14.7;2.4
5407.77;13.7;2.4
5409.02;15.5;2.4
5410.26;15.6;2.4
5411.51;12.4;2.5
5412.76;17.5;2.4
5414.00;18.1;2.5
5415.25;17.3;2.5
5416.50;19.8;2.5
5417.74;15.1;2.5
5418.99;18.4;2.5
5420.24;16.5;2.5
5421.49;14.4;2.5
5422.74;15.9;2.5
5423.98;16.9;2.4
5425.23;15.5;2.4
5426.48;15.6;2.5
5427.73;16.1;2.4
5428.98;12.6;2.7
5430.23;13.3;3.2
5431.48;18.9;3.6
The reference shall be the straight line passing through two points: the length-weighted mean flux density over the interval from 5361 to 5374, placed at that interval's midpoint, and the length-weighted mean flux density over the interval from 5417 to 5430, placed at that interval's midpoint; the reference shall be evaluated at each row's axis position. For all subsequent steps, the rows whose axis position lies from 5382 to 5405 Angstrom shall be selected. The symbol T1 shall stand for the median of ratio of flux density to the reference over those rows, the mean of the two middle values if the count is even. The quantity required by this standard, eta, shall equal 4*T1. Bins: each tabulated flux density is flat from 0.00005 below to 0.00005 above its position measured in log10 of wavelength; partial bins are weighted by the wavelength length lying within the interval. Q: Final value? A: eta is 4.18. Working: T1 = 1.04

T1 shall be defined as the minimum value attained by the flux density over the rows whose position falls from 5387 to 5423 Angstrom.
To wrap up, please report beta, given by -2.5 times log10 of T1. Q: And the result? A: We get -2.51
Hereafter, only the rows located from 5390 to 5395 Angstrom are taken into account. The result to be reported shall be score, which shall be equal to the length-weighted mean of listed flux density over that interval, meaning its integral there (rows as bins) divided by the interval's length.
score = 15.3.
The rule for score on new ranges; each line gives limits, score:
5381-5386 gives 16.7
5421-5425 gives 15.8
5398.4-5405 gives 14.3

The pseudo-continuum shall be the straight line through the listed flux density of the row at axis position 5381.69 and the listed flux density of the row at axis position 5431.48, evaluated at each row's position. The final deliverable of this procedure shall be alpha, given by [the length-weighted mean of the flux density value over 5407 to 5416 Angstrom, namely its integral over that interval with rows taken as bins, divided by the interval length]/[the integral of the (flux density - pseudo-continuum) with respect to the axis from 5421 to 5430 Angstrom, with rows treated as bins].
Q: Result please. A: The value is -0.5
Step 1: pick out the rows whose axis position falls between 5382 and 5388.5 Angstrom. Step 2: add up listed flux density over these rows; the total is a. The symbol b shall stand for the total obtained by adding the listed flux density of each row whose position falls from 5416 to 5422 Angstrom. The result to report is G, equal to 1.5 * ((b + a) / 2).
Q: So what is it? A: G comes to 131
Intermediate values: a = 89.9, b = 84.2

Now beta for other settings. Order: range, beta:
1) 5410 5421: -2.73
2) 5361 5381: -2.61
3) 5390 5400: -2.66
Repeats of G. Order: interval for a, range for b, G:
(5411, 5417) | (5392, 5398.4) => 121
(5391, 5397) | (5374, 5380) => 124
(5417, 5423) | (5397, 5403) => 116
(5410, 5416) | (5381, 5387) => 125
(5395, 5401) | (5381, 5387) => 125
